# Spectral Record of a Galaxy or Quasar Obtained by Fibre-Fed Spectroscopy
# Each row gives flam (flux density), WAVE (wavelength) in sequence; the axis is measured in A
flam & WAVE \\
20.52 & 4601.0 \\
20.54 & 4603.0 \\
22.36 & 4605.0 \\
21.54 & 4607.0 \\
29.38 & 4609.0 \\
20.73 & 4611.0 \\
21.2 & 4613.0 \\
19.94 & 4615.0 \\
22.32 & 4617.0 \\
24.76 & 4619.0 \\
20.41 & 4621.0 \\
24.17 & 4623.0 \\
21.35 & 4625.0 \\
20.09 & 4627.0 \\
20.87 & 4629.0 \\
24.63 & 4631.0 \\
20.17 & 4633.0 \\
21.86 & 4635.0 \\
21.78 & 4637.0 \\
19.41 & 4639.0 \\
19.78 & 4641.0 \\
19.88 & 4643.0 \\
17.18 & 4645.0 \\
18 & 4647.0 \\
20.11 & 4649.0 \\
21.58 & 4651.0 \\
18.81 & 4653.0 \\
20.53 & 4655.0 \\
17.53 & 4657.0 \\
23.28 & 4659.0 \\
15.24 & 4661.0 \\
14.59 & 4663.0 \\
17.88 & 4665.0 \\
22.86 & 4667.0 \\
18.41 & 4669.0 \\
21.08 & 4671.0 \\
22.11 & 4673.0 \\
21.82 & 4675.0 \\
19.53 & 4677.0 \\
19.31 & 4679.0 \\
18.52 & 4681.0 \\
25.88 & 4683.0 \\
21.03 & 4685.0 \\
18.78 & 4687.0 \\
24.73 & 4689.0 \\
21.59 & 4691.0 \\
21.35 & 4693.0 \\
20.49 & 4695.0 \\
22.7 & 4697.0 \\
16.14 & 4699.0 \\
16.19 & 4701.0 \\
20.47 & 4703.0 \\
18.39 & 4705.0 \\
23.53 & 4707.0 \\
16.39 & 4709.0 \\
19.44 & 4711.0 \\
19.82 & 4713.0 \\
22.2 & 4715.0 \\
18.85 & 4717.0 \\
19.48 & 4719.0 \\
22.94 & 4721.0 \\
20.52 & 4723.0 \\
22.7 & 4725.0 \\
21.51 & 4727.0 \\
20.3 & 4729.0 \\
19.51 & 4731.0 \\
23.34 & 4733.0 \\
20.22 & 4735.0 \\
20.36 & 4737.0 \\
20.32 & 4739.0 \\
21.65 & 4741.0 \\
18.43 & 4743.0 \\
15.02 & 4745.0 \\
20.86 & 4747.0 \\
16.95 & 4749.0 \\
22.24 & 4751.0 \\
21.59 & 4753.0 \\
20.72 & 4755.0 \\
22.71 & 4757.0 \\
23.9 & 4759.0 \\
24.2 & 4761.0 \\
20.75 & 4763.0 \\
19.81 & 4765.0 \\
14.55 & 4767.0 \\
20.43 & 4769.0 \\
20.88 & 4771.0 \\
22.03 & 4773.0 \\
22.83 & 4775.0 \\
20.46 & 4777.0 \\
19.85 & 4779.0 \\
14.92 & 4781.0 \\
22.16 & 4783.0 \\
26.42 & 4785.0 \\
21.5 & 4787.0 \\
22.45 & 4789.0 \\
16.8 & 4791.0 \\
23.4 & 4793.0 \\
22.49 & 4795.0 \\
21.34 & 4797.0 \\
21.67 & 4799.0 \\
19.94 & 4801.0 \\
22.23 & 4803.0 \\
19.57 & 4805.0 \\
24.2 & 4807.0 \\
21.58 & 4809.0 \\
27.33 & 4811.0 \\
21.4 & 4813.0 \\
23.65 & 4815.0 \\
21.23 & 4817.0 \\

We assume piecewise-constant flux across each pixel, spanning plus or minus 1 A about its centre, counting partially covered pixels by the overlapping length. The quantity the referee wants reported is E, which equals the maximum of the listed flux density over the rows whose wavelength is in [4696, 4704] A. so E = 22.7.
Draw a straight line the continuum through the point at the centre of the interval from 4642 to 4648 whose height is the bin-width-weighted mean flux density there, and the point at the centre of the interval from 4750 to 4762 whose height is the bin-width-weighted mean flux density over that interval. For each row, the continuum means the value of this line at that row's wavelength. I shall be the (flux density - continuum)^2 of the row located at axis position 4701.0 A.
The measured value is 18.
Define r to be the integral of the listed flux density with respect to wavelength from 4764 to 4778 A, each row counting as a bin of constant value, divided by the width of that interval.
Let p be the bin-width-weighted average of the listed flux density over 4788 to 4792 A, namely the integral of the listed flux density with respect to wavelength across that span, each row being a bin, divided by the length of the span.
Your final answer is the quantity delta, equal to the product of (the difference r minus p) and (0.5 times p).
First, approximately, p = 19.6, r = 20.1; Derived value 5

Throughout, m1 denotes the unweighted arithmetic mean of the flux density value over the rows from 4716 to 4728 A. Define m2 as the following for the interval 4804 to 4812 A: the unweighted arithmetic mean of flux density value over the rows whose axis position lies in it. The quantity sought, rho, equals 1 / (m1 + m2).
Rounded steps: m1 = 21.0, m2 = 23.2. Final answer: 0.0226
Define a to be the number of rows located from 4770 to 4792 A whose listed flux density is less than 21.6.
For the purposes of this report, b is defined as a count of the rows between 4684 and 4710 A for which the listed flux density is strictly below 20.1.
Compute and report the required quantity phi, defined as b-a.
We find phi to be -1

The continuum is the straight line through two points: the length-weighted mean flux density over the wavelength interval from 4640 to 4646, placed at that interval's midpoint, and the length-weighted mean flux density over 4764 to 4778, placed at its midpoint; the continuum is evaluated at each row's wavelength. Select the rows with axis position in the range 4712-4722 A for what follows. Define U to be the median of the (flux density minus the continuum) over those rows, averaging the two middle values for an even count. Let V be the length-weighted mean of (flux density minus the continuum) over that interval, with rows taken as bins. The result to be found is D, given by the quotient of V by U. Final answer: 4.6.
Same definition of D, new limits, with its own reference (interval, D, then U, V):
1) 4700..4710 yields 0.5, -1.1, -0.5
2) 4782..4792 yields 0.8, 1.9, 1.6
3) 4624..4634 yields 1.3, 2.1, 2.6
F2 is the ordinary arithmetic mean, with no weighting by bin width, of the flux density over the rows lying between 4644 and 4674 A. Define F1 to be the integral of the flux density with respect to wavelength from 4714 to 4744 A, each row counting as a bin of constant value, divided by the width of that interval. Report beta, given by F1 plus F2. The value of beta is 40.1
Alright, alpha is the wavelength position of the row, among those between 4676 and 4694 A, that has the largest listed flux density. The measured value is 4683.0 A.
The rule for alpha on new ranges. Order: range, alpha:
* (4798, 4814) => 4811.0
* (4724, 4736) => 4733.0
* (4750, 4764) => 4761.0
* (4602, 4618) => 4609.0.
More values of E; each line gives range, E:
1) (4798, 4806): 22.23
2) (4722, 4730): 22.7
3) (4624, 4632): 24.63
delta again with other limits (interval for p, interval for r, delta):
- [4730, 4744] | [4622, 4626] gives 23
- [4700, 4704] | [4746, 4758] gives 23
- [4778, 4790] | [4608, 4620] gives 20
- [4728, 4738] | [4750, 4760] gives 15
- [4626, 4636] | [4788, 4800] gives -2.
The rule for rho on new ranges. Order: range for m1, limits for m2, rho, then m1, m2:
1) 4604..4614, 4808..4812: 0.0211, 23.0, 24.5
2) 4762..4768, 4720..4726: 0.0247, 18.4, 22.1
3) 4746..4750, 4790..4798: 0.0251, 18.9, 21.0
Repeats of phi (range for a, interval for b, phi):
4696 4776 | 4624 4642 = -24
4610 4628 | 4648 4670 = 0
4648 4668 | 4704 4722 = -2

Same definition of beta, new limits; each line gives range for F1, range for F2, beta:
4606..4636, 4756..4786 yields 43.3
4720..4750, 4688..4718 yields 40.5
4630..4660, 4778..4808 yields 41.6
